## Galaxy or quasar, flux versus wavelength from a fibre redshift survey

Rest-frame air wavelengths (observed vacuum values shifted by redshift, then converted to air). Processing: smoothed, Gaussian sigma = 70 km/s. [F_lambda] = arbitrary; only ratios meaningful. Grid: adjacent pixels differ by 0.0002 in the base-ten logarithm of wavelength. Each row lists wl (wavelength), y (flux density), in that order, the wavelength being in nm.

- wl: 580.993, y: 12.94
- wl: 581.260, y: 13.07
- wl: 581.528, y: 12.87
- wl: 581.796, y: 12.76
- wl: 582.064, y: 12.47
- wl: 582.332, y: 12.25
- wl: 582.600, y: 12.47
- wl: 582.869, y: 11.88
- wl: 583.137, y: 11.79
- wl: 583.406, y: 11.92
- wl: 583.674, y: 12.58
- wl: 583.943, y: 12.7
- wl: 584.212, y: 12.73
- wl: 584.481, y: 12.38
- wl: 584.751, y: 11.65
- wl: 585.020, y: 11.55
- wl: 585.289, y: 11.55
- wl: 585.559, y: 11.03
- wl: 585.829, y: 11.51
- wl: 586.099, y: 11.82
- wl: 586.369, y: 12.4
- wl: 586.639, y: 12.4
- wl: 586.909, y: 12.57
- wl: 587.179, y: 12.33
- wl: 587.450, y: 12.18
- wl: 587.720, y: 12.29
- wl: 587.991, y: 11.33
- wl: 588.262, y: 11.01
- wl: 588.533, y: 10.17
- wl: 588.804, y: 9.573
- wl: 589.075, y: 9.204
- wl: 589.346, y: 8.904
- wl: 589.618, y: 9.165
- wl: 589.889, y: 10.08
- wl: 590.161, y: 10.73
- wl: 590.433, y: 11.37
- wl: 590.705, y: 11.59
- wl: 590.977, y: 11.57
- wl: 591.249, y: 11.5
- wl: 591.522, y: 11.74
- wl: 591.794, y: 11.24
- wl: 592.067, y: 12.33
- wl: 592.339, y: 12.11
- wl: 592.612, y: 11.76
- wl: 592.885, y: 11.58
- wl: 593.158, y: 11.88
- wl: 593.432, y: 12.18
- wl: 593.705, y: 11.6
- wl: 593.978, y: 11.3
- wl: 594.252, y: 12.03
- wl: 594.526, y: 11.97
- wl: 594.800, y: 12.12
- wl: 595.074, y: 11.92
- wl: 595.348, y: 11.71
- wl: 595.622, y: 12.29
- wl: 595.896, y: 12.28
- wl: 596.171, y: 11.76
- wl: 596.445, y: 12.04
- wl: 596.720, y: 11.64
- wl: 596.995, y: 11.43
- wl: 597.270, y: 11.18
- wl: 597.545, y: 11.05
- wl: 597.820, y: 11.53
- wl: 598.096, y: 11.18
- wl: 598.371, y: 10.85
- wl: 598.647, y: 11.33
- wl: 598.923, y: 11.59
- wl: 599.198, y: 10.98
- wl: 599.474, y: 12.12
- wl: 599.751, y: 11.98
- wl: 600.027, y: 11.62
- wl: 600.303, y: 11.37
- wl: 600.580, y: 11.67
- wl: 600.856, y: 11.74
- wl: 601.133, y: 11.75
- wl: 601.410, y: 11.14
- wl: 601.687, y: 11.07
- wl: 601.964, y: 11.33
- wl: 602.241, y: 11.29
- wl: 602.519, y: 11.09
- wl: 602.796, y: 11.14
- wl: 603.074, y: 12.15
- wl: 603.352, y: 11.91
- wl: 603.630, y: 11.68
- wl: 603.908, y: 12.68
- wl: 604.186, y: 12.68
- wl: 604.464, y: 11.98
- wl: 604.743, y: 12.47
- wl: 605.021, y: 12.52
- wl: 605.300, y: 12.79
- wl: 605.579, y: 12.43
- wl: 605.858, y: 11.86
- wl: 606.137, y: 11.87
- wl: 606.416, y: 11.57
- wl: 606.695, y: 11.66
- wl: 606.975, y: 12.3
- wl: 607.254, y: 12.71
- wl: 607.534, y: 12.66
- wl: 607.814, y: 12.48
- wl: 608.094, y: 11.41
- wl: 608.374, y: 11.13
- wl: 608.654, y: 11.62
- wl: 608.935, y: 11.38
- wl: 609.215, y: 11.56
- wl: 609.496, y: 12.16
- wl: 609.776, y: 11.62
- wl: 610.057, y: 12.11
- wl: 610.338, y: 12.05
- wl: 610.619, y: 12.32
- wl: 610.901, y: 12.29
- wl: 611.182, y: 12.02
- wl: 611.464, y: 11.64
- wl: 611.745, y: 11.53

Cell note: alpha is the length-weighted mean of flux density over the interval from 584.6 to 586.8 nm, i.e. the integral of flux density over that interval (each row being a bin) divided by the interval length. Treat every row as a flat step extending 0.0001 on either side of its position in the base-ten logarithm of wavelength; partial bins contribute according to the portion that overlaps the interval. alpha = 11.8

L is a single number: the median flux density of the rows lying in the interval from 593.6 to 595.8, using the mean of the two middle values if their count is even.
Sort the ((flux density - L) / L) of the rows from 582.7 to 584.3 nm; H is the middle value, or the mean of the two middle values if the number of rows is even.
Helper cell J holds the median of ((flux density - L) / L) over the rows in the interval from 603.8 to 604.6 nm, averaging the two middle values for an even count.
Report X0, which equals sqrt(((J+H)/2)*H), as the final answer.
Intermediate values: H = 0.03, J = 0.06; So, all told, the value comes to 0.03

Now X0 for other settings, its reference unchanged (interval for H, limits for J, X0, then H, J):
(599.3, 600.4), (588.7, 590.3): 0.04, -0.01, -0.21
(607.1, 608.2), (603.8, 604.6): 0.05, 0.05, 0.06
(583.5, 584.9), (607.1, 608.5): 0.05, 0.05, 0.04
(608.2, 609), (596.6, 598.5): 0.05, -0.05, -0.06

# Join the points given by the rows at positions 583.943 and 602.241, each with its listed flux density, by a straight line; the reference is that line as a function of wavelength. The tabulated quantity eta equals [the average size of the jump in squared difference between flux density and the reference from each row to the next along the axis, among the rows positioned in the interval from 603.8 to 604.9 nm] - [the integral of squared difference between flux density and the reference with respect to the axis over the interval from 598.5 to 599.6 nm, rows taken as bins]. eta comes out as 0.7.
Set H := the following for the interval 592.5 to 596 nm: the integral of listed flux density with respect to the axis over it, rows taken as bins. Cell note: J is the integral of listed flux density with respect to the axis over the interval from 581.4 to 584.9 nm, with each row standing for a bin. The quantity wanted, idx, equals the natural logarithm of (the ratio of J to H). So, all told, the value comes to 0.037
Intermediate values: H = 41.6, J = 43.2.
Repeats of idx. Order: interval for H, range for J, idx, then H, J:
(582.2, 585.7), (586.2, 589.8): -0.058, 42.1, 39.7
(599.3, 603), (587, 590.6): -0.101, 42.5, 38.4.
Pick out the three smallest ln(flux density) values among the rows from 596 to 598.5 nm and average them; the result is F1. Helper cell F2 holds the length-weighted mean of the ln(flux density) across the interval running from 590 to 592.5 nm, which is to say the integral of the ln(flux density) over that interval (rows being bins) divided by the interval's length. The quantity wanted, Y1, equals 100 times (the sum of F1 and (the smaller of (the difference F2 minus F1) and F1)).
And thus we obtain 245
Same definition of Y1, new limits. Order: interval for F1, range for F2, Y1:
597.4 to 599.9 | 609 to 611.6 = 248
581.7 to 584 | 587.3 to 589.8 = 234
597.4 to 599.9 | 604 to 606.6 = 250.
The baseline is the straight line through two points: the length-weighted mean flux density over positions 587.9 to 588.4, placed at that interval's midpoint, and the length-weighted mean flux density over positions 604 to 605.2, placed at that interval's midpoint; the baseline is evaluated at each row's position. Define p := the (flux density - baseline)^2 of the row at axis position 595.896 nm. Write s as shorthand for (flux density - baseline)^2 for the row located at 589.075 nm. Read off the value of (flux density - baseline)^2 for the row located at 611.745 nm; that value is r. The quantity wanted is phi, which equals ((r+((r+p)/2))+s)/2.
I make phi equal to 3.7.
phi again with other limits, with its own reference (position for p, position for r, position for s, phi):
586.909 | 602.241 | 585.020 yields 1.5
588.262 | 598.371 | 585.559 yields 0.9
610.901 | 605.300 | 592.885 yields 0.2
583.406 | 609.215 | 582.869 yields 2.1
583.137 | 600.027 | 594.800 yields 0.5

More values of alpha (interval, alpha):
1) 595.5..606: 11.7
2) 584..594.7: 11.5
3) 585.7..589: 11.6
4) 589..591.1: 10.4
